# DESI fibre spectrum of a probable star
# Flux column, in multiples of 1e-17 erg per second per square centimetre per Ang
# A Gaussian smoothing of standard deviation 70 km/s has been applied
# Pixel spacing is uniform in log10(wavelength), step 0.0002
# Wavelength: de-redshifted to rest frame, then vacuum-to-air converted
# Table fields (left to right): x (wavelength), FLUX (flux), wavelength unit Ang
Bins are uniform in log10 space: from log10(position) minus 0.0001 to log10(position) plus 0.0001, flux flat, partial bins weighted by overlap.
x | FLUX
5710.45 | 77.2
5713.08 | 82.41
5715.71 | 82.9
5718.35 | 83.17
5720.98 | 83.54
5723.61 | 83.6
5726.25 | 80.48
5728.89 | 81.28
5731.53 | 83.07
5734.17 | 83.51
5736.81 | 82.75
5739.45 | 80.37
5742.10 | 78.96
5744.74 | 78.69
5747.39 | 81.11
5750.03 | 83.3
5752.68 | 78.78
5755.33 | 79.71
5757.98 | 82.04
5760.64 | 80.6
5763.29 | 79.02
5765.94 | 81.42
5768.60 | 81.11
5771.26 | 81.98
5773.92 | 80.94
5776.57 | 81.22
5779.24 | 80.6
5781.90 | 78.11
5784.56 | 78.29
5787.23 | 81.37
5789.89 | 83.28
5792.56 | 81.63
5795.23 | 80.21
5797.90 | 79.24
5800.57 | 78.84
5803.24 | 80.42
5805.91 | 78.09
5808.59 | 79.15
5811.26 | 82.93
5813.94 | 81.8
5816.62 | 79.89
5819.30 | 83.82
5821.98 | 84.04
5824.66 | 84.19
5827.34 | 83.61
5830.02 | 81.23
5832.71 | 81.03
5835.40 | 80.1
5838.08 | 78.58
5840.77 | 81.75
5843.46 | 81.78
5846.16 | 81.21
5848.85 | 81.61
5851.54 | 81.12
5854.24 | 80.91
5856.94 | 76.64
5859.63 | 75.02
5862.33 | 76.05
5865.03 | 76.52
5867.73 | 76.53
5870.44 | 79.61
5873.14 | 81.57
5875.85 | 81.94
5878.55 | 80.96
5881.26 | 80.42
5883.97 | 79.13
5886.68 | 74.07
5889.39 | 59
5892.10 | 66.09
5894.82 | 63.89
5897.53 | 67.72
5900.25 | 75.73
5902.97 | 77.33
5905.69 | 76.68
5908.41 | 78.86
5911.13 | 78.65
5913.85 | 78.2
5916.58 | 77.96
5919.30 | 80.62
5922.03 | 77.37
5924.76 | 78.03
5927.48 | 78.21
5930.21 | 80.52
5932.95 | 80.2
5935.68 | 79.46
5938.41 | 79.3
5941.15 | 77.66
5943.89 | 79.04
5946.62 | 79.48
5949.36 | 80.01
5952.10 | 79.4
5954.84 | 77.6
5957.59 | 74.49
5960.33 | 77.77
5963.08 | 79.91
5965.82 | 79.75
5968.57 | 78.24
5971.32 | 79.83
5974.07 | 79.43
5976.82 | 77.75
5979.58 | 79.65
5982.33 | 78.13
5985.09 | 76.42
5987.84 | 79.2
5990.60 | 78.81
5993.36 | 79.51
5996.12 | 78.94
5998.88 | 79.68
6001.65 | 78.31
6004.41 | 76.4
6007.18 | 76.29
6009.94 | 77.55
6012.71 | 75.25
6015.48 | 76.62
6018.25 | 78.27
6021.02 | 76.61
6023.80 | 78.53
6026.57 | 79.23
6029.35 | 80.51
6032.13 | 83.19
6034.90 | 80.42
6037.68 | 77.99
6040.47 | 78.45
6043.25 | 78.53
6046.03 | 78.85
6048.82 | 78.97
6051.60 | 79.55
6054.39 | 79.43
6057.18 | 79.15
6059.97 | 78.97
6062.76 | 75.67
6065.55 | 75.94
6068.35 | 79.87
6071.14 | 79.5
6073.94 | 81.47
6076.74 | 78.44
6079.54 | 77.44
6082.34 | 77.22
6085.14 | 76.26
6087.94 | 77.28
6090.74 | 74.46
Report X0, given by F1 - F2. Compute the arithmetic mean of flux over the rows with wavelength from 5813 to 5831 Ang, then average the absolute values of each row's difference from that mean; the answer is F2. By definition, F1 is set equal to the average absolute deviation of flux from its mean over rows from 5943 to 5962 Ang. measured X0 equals 0.0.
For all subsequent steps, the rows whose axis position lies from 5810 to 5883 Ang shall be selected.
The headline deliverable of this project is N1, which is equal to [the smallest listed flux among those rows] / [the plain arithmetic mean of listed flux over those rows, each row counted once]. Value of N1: 0.931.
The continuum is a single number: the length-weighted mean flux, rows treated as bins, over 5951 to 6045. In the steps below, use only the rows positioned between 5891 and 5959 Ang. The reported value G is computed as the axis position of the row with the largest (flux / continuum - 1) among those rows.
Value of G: 5919.30 Ang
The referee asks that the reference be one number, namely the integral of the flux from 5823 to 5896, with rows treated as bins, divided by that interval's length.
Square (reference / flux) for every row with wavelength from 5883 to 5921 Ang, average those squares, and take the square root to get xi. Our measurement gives 1.07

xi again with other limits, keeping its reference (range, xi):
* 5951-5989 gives 1.00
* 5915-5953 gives 0.99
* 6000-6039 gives 1.00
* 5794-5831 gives 0.96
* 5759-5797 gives 0.97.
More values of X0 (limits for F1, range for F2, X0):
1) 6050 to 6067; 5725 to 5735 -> 0.3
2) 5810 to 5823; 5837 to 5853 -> 0.5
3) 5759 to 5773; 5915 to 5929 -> -0.1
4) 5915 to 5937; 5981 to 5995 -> 0.2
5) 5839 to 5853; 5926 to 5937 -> -0.5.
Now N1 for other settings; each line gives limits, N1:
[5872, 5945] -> 0.770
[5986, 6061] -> 0.957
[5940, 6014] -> 0.951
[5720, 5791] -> 0.963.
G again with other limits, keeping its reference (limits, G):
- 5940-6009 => 5949.36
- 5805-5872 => 5824.66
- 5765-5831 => 5824.66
